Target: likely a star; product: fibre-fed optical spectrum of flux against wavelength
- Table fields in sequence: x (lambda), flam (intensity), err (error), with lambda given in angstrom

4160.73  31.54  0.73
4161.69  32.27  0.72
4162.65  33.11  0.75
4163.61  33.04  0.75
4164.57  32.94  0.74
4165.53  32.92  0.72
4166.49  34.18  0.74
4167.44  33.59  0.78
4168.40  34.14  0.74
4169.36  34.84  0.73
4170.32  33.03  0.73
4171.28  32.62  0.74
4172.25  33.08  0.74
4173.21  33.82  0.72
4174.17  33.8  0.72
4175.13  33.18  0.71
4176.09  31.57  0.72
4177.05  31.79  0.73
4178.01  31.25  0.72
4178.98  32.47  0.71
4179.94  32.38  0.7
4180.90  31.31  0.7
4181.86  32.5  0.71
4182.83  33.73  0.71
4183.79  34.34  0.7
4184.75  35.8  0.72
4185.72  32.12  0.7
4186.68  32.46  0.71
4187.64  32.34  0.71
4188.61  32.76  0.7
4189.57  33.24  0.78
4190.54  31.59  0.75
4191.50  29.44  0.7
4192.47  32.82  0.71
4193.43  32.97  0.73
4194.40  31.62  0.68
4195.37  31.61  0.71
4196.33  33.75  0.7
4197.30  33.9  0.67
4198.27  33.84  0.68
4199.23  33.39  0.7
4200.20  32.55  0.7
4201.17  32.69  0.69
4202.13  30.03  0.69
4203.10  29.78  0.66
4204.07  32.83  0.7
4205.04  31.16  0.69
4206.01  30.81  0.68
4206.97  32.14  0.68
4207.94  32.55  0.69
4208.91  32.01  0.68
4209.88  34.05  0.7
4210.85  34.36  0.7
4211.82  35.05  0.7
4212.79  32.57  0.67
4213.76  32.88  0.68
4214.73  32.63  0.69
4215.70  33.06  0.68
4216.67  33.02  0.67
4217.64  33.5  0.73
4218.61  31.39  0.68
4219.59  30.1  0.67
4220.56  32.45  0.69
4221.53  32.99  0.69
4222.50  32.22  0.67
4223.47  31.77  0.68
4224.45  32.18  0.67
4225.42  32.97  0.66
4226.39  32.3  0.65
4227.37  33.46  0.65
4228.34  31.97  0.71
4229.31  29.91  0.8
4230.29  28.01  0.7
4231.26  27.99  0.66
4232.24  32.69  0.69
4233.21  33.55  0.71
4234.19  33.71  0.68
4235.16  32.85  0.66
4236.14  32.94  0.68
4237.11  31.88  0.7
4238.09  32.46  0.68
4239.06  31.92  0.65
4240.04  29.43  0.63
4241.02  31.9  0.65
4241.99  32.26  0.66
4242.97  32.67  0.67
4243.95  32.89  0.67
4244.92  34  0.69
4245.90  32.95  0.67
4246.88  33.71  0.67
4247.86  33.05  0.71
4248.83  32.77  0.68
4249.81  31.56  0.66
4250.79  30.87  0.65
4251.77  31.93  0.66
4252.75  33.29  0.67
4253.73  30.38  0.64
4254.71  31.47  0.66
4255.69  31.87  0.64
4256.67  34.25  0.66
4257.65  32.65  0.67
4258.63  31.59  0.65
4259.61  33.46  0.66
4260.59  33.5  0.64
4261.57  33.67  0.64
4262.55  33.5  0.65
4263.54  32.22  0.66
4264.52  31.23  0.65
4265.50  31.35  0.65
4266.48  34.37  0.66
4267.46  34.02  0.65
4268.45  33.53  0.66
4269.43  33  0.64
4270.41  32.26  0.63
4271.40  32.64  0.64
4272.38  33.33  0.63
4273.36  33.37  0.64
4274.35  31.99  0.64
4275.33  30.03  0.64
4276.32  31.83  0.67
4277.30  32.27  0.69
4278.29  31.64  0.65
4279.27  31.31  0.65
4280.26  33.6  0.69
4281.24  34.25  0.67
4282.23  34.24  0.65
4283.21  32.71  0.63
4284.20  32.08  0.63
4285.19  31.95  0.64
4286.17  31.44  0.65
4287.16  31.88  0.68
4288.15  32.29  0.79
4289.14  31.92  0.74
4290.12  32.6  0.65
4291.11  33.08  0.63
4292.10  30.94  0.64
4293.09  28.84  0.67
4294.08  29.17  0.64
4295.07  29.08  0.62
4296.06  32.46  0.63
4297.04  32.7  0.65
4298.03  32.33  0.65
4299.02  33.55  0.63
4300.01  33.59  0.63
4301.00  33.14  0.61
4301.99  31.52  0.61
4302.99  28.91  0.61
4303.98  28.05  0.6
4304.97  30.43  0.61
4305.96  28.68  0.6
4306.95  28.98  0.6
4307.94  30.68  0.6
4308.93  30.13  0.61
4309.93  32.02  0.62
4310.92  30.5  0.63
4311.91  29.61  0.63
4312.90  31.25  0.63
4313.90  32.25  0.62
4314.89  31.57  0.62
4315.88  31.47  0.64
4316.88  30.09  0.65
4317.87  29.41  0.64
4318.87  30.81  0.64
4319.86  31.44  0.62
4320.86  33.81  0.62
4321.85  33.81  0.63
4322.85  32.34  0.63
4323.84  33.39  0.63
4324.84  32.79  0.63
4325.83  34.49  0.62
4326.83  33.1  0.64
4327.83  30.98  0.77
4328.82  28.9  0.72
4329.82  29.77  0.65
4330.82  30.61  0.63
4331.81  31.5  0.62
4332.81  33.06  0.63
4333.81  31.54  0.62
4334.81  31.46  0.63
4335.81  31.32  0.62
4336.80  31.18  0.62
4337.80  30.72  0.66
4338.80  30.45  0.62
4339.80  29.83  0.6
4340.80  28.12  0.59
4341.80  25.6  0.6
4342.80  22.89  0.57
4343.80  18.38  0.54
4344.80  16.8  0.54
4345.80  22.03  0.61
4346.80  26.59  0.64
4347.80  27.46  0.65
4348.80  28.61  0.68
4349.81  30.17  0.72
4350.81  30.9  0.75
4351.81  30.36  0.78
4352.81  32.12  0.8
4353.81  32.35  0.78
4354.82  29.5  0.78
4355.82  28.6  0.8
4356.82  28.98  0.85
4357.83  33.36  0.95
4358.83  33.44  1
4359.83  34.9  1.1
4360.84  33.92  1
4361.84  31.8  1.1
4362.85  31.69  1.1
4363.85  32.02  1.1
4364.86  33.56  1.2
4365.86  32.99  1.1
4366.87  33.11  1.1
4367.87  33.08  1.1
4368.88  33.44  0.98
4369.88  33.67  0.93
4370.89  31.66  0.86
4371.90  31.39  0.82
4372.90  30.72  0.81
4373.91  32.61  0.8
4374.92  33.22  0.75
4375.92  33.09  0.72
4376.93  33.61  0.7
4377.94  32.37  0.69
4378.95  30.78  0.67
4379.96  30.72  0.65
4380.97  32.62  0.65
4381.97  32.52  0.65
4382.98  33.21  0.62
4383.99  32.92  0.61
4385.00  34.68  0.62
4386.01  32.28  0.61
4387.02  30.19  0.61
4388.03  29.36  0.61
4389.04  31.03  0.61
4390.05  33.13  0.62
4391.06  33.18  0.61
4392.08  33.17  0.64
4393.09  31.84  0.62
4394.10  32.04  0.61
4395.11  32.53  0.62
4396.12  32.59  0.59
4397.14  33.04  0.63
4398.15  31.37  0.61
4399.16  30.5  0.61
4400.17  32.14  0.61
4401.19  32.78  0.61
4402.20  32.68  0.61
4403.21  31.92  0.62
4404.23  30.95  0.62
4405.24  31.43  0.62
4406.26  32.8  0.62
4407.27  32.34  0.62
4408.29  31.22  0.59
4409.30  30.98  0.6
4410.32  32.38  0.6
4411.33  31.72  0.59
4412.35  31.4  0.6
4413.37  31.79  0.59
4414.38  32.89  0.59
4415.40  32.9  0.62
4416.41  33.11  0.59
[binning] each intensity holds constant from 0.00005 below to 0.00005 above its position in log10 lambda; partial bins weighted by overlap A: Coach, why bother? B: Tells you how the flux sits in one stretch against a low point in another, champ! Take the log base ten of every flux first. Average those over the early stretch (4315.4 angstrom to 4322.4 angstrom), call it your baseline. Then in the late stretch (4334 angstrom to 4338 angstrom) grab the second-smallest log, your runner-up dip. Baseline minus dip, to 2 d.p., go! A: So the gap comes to 0.00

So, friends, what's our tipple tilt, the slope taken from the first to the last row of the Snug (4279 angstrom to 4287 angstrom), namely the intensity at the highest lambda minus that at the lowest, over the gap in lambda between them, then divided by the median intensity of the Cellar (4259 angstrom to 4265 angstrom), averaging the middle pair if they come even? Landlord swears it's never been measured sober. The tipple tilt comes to 0.001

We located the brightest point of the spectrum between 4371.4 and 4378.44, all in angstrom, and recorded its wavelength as 4376.93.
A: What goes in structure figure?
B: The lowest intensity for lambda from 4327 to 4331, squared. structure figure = 835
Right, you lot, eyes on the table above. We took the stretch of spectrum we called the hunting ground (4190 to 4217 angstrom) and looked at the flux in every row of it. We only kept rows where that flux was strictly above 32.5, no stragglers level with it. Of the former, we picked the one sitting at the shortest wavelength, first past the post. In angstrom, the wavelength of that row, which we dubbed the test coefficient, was 4192.47 angstrom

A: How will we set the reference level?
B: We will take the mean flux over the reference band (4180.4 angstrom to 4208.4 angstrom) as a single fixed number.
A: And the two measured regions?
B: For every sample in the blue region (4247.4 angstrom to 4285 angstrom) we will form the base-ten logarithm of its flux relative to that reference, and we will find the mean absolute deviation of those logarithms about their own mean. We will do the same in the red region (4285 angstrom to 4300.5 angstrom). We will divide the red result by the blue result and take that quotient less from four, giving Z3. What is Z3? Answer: 2.7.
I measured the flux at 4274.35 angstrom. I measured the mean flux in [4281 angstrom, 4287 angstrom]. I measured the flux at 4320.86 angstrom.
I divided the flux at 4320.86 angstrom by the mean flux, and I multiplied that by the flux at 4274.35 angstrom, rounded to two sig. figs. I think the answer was 33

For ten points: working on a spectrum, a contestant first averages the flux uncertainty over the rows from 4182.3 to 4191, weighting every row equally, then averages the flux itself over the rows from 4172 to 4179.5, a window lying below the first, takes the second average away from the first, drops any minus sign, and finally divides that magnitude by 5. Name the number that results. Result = 6.38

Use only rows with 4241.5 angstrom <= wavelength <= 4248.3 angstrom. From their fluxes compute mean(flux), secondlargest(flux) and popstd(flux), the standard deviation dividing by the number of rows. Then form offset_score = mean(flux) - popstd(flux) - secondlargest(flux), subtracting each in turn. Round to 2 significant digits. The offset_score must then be -1.2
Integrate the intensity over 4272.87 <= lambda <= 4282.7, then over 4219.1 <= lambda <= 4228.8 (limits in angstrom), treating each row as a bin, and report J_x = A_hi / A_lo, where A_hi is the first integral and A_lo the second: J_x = 1.02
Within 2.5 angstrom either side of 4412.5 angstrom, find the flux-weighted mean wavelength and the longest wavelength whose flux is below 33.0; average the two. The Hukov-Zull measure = 4413.4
